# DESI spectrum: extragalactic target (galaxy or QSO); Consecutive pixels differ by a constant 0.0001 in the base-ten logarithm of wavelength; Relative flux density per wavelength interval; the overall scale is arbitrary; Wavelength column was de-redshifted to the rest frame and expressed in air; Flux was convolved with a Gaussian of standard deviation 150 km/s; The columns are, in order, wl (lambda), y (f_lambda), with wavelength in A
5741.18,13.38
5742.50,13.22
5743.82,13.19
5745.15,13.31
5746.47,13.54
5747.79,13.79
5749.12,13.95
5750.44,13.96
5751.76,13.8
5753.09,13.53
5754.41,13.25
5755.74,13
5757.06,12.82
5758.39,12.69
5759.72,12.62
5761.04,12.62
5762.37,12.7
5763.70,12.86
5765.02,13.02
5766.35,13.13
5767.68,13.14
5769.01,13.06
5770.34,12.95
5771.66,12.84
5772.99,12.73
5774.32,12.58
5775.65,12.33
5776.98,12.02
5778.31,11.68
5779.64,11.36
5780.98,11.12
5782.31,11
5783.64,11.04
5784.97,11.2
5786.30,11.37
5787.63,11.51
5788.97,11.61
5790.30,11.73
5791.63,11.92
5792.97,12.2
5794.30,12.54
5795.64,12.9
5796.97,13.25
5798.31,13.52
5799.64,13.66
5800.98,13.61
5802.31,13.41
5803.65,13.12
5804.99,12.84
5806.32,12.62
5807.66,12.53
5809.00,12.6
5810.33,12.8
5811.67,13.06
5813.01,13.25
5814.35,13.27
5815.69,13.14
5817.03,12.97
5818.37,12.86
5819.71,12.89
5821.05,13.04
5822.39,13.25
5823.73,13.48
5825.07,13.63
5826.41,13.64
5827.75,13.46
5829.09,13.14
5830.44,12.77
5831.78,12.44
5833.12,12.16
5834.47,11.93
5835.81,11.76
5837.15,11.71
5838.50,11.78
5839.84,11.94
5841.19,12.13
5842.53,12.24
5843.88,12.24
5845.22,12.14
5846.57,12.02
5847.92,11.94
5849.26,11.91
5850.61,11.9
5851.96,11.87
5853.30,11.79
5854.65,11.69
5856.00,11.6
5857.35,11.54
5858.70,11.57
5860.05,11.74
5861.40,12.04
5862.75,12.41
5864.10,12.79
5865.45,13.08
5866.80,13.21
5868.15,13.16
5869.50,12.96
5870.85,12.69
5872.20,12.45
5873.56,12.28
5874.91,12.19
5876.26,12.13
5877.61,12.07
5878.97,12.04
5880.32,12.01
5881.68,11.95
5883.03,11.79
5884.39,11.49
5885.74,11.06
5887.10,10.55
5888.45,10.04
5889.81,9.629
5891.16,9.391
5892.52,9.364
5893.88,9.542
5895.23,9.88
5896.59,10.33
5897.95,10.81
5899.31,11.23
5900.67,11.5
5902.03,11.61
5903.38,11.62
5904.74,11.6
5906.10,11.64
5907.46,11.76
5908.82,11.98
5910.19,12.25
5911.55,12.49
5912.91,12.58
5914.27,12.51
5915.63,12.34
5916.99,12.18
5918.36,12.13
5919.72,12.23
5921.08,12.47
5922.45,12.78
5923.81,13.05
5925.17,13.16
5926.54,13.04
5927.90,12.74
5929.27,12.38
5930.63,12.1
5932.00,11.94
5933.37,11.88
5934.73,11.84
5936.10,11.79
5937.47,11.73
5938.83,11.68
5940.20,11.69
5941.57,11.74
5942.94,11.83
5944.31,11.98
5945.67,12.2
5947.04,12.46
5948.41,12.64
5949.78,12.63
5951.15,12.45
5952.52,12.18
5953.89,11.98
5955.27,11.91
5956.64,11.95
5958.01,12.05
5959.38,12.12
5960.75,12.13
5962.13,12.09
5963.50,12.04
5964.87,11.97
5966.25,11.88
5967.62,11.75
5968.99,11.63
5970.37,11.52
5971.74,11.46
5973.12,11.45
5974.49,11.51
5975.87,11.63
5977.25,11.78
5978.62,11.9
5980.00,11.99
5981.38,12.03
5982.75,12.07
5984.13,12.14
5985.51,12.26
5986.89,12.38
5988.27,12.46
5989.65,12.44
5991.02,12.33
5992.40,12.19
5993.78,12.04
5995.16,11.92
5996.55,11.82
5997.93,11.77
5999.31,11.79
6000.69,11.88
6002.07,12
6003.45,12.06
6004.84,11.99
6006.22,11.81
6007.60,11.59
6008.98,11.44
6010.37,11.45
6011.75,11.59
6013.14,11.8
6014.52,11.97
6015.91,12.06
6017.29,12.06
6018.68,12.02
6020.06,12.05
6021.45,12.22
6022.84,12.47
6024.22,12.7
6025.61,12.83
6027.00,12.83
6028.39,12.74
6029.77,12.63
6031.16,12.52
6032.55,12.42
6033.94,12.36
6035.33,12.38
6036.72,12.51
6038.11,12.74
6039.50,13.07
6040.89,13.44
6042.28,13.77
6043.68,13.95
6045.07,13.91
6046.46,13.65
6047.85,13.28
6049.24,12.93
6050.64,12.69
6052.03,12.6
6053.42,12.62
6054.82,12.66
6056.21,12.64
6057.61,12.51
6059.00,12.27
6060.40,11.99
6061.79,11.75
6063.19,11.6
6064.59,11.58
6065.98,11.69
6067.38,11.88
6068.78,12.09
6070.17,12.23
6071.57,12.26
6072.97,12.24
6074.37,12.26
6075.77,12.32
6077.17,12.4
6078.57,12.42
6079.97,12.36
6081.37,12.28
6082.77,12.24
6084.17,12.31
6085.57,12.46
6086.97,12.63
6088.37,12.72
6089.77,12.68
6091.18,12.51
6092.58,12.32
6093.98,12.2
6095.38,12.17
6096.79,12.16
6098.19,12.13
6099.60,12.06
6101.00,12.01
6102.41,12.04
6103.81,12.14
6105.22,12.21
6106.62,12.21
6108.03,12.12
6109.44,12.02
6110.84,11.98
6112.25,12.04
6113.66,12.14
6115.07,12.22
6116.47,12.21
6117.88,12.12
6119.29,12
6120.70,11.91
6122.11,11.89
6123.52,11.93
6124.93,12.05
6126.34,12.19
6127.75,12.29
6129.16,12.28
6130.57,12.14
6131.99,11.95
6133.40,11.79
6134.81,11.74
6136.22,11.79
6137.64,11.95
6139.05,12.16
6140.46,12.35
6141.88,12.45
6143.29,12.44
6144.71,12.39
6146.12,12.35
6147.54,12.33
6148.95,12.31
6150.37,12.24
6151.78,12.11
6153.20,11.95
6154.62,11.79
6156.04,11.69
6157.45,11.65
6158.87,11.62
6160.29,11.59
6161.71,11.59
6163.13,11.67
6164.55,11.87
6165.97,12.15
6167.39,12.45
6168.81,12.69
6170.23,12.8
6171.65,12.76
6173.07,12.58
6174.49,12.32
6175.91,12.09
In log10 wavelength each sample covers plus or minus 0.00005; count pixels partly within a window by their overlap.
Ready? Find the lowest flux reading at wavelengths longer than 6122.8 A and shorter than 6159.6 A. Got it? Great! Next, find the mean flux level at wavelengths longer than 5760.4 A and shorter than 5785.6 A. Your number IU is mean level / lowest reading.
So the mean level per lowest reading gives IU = 1.06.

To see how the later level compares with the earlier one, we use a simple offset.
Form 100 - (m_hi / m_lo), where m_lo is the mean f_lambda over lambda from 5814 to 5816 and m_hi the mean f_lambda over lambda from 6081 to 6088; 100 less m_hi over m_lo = 99.06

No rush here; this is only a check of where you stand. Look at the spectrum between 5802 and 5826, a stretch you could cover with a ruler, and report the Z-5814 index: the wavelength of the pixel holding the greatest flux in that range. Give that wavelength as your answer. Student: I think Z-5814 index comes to 5825.07 A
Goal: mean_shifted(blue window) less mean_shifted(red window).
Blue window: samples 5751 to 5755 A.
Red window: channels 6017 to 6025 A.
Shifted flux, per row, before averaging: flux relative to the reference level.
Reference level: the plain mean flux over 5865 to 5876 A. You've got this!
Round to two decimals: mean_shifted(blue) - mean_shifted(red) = 1.27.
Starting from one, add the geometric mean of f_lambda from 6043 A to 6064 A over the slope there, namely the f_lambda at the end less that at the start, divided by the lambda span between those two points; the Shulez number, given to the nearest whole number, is -105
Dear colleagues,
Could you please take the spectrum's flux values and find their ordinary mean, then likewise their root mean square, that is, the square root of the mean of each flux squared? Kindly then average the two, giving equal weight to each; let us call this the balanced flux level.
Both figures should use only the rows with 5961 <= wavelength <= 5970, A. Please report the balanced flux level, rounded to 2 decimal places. 11.89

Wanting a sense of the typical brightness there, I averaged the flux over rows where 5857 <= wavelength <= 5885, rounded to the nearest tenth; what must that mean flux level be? 12.3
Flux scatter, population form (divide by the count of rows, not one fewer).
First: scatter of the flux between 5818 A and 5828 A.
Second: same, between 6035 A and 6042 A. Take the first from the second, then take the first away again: -0.21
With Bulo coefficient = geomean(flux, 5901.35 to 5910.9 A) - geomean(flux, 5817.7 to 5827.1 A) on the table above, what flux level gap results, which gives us -1.5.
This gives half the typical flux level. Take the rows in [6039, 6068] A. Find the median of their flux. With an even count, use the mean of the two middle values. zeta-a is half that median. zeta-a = 6.32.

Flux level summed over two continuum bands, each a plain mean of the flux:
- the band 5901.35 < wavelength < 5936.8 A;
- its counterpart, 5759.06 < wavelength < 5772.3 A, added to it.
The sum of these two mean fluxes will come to 25.1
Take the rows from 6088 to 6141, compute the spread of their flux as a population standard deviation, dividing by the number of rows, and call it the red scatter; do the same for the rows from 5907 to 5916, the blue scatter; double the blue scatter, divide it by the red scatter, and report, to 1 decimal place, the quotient 2.7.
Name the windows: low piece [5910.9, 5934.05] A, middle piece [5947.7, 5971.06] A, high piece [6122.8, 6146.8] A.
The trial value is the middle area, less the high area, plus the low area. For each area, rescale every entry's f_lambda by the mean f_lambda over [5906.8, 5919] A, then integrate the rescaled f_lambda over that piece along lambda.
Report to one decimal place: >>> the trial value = 22.8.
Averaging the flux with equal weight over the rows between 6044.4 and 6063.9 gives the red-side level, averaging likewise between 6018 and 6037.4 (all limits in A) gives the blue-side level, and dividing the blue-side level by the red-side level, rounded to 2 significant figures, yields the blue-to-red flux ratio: 0.99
